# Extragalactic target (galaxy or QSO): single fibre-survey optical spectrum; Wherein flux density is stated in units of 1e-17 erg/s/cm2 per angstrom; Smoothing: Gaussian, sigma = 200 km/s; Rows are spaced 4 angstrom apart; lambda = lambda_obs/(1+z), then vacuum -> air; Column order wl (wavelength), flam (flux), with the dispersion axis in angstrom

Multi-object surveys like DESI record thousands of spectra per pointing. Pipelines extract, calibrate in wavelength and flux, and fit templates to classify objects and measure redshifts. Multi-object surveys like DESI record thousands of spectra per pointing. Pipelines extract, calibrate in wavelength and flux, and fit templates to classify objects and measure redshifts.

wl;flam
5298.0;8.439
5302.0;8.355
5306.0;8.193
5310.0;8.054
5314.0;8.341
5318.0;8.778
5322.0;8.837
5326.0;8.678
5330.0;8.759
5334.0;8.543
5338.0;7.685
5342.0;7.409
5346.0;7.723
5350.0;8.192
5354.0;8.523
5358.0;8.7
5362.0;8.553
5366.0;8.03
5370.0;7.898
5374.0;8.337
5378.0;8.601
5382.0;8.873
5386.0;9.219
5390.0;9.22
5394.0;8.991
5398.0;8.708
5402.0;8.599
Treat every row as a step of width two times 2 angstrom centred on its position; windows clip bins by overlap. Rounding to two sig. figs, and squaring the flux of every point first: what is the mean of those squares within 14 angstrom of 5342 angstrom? 66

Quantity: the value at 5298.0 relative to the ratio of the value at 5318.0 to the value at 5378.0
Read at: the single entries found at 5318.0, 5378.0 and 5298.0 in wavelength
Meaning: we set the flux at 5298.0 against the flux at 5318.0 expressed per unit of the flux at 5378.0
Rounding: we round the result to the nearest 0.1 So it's 8.3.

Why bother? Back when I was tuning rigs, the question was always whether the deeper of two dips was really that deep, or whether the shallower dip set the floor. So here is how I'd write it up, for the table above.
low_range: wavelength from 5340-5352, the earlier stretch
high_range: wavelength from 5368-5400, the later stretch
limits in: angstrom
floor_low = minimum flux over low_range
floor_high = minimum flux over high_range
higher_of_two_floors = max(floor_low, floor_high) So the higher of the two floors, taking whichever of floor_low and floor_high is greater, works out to 7.90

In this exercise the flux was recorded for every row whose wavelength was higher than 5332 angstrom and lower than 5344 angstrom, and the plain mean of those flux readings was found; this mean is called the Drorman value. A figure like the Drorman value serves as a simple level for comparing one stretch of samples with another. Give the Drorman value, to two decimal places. 7.88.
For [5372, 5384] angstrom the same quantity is 8.60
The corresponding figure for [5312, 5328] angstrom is 8.66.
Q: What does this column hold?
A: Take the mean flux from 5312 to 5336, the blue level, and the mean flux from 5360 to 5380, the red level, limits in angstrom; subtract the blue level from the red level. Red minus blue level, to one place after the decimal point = -0.4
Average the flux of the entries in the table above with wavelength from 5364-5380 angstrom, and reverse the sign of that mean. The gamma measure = -8.2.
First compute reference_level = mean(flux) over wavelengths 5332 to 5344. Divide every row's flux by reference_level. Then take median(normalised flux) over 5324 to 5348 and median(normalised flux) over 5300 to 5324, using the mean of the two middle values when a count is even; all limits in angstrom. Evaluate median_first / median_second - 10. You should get -9.03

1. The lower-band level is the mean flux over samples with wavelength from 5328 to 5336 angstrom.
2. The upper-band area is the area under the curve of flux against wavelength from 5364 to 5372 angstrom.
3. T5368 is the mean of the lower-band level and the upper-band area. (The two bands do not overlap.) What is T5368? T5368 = 36.2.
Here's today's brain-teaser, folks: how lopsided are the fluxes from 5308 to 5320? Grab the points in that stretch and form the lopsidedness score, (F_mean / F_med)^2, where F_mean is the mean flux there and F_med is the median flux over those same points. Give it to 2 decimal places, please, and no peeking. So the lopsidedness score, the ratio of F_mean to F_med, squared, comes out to 1.01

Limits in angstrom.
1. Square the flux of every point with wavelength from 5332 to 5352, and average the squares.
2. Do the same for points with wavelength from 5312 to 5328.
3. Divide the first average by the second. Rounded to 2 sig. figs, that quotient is 0.84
